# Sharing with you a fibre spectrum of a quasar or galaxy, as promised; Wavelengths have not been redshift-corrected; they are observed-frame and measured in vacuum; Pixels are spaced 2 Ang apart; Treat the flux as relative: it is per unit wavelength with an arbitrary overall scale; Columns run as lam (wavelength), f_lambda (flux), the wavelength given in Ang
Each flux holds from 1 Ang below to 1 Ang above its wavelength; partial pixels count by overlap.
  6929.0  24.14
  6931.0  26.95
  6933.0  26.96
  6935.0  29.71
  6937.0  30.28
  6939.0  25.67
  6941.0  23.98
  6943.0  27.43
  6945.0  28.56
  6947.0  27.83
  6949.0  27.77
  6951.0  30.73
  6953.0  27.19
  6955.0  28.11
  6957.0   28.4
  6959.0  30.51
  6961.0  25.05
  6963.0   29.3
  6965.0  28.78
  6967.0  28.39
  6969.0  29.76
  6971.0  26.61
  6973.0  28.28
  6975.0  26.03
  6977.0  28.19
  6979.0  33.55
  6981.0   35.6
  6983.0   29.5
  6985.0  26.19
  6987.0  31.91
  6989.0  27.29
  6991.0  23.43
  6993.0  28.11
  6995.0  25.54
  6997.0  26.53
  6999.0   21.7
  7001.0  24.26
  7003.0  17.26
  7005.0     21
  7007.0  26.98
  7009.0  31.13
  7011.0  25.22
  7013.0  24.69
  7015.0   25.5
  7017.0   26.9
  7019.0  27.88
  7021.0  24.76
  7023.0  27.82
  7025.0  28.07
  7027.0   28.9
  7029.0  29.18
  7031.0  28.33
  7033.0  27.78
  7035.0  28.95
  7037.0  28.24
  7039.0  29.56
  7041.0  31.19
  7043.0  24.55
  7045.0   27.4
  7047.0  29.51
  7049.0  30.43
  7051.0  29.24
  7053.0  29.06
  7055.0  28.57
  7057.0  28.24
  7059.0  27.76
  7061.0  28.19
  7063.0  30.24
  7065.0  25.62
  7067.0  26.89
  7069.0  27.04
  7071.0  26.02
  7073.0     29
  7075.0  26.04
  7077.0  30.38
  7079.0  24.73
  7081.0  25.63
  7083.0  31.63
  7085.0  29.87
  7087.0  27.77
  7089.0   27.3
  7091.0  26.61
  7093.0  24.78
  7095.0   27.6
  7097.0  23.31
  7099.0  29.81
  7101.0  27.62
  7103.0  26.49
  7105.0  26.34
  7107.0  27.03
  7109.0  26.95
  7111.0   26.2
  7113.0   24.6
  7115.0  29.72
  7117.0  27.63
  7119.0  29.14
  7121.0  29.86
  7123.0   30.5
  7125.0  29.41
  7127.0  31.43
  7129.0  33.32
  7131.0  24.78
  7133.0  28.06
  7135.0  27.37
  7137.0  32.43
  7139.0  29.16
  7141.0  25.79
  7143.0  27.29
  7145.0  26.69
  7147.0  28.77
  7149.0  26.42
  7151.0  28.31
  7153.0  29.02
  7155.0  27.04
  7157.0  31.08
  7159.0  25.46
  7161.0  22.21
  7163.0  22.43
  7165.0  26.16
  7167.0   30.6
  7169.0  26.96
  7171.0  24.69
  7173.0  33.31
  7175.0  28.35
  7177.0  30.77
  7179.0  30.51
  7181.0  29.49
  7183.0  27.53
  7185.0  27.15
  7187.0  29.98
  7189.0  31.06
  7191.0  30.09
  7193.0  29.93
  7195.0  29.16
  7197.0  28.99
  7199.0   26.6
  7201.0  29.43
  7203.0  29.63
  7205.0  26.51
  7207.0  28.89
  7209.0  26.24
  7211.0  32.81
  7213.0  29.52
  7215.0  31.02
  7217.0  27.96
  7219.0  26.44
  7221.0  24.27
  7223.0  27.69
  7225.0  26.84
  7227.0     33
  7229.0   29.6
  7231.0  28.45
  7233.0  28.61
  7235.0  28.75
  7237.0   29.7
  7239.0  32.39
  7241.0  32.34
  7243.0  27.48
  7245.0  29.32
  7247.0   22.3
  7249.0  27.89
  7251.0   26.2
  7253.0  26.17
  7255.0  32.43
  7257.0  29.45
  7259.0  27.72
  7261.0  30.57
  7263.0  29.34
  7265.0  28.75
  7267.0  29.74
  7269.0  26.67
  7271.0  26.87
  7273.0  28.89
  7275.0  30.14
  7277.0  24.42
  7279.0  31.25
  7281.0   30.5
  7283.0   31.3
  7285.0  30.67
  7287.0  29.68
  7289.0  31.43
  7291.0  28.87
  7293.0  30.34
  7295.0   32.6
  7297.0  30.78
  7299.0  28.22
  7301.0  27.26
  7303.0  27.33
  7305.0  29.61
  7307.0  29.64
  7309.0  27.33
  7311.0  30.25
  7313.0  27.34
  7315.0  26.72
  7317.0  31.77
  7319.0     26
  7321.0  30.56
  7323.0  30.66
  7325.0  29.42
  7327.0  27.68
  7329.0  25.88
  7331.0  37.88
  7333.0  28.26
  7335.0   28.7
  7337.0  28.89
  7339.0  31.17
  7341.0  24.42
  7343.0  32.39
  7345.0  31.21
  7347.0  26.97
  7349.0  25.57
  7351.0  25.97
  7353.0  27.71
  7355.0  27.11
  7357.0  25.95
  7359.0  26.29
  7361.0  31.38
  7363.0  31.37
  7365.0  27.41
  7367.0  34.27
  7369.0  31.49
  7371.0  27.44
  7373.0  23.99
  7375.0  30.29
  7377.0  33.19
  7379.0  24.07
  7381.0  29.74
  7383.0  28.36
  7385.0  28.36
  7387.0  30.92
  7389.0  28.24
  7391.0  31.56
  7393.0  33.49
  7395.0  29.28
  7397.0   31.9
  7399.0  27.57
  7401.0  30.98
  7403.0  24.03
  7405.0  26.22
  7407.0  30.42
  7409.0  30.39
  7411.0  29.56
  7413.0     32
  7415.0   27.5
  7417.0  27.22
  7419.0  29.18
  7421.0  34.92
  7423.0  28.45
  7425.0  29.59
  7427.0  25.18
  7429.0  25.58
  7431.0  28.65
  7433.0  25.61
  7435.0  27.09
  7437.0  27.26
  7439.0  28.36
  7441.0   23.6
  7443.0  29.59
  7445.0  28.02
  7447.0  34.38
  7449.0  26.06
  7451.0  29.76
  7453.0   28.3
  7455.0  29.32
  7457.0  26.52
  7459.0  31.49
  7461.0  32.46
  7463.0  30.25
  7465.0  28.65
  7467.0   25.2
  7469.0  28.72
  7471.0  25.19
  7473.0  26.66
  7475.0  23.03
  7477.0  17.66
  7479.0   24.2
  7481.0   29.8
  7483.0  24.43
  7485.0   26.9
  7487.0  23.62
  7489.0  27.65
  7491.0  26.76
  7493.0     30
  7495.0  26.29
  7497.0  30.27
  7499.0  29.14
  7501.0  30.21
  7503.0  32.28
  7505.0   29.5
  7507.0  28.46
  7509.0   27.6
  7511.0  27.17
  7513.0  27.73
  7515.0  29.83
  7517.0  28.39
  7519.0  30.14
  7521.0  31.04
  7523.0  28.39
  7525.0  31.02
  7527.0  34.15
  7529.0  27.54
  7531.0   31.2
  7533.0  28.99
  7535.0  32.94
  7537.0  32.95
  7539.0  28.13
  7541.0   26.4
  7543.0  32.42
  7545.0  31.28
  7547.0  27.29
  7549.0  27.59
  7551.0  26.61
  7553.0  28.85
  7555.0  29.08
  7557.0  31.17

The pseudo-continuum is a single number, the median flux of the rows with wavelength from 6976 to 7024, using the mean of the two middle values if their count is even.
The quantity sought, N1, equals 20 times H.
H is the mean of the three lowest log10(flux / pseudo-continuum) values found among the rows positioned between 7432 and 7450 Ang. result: -0.6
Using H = -0.028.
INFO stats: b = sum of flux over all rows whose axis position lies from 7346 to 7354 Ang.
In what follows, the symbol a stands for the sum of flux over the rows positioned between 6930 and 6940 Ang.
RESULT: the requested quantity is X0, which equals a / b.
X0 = 1.3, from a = 140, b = 106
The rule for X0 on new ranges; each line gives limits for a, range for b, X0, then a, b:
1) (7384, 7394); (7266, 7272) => 1.8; 153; 83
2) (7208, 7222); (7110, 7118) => 1.8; 198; 108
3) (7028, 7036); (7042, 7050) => 1.0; 114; 112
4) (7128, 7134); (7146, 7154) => 0.8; 86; 113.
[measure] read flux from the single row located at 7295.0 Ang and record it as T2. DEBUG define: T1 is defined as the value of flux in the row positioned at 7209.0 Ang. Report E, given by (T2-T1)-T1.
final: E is -20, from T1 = 26.24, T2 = 32.6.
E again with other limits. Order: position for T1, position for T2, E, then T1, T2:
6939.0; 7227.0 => -18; 25.67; 33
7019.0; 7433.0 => -30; 27.88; 25.61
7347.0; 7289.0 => -23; 26.97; 31.43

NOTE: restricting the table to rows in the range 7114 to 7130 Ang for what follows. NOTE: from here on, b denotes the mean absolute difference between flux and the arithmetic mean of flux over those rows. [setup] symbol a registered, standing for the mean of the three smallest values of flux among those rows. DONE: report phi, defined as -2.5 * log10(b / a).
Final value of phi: 3.4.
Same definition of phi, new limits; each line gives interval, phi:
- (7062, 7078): 3.0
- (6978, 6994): 2.3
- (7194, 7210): 3.3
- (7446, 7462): 2.7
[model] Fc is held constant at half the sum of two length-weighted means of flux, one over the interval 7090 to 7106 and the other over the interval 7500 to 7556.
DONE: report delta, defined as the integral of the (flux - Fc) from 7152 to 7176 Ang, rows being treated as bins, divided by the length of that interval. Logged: -0.8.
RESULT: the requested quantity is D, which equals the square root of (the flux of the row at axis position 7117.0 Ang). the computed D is 5.26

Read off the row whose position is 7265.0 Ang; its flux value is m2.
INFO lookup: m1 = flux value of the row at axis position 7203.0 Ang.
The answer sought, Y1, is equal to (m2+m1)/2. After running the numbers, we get 29.19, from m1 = 29.63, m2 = 28.75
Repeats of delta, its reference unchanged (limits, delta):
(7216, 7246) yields 0.8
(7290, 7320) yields 0.9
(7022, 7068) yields 0.4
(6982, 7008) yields -2.7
